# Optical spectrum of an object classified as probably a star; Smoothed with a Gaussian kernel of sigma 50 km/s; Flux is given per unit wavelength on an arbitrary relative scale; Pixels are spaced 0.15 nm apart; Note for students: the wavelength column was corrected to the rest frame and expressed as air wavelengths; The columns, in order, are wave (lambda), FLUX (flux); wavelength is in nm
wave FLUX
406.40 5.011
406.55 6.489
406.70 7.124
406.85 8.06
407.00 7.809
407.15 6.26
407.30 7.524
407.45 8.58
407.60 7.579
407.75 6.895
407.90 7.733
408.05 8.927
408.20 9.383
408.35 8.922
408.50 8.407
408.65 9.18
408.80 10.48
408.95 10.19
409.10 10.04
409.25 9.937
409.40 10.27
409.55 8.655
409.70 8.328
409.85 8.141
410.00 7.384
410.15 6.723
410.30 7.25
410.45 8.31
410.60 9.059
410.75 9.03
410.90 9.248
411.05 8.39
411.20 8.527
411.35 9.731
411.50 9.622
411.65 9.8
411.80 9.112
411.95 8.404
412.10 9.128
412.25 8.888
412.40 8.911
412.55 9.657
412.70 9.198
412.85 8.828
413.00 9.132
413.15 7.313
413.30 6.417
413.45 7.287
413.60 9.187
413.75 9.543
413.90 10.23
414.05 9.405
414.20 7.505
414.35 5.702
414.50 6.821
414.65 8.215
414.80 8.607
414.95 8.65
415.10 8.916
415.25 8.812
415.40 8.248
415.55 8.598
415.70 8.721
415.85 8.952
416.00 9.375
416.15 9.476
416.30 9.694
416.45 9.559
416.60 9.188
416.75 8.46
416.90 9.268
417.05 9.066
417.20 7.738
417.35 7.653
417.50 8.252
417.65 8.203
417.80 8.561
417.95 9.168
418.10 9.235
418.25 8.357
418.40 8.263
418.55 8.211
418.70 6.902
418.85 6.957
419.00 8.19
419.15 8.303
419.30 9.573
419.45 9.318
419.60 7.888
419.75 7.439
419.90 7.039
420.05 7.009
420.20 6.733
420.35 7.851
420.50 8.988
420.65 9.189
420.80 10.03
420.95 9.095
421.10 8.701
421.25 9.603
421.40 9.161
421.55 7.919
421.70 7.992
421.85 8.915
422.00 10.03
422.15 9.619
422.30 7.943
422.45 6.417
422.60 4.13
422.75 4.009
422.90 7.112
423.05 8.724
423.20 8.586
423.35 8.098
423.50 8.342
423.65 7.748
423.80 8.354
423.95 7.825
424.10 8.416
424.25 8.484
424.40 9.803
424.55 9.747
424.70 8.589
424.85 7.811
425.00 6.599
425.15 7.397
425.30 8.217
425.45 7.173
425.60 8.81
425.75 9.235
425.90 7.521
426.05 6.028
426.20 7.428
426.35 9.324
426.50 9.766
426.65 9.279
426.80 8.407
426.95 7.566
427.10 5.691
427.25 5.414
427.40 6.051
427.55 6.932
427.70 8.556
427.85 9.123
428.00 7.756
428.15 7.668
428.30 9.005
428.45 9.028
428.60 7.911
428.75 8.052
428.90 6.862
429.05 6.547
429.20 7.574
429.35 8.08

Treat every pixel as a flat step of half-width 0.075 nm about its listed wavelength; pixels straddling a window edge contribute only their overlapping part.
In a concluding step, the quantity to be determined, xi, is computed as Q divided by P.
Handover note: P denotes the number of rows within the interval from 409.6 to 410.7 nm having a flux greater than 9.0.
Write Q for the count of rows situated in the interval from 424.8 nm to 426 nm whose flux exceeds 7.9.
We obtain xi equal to 3.0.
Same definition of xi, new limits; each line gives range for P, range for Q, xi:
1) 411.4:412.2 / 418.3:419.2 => 1.0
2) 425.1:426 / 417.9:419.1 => 6.0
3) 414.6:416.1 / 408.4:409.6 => 8.0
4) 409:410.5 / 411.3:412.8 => 3.3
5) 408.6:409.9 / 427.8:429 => 0.8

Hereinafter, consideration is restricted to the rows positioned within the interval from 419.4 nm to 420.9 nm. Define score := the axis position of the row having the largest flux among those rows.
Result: 420.80 nm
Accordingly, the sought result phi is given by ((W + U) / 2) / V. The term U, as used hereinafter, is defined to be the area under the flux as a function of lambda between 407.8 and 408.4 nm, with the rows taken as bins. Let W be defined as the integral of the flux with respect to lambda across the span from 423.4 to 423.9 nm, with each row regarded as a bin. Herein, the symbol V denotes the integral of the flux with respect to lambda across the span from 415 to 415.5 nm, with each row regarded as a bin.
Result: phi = 1.1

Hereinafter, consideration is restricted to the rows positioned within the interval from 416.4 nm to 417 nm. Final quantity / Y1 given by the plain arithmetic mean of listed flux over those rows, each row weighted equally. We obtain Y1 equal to 9.12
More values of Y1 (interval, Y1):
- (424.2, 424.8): 9.16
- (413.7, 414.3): 9.17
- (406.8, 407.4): 7.41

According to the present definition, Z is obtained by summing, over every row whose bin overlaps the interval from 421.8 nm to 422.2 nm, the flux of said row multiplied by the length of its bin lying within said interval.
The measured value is 3.8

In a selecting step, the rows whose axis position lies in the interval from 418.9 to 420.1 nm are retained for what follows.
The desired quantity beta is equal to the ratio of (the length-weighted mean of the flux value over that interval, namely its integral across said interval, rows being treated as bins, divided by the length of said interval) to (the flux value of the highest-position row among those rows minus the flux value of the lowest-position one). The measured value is -7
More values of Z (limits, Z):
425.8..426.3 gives 3.6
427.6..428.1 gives 4.2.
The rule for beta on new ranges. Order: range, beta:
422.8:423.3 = 5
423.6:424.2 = 12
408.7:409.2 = -23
